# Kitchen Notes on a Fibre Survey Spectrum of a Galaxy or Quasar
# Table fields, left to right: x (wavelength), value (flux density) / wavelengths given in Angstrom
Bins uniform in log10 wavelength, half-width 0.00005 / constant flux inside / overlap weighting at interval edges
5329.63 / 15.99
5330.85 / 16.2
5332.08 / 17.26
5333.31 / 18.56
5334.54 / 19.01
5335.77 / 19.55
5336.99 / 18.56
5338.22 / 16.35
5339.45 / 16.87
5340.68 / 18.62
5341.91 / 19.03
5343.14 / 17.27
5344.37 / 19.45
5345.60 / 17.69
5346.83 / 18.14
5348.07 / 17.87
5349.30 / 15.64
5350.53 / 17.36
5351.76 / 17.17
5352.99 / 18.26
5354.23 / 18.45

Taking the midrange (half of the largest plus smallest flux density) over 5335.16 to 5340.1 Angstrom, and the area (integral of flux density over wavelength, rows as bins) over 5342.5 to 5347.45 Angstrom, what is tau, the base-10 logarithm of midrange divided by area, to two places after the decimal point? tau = -0.70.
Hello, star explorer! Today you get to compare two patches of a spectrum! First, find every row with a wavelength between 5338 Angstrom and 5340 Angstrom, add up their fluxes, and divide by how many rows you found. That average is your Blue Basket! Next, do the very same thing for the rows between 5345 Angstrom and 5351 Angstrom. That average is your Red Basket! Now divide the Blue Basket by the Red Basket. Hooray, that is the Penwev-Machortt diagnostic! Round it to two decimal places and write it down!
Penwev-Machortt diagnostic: 0.96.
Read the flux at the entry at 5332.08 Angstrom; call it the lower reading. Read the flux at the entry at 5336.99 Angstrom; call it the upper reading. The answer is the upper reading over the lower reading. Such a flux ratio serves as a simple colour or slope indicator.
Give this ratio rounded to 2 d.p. 1.08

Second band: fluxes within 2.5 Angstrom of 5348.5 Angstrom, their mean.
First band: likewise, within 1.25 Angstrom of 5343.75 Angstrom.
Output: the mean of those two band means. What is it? 17.8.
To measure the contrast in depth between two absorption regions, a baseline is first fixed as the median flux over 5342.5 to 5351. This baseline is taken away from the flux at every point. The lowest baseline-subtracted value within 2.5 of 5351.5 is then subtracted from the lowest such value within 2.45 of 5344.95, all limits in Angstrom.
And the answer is 1.6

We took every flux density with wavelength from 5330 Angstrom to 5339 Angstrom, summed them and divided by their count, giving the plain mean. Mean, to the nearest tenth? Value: 17.9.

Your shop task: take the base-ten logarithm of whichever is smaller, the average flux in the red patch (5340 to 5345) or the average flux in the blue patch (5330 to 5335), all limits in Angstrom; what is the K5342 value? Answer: 1.25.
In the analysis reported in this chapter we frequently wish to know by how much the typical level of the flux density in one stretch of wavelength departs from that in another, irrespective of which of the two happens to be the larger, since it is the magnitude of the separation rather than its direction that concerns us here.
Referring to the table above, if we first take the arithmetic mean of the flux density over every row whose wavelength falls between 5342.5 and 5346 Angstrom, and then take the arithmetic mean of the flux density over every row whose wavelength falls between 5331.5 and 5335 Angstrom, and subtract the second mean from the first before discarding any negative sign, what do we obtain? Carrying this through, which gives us 0.1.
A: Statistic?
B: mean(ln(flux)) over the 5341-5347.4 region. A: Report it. 2.91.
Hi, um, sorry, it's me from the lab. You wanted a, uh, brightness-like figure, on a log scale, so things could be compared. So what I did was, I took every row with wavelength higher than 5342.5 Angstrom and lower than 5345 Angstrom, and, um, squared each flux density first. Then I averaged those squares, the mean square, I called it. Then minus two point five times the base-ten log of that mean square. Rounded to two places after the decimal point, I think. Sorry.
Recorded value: -6.32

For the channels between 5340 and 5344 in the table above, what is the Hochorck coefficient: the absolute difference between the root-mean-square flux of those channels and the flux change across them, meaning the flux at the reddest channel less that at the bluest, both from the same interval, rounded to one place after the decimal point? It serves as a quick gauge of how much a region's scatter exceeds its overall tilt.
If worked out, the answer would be 19.7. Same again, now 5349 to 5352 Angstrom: 15.2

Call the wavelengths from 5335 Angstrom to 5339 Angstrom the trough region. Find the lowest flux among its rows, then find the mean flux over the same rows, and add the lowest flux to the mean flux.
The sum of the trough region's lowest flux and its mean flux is 34.5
